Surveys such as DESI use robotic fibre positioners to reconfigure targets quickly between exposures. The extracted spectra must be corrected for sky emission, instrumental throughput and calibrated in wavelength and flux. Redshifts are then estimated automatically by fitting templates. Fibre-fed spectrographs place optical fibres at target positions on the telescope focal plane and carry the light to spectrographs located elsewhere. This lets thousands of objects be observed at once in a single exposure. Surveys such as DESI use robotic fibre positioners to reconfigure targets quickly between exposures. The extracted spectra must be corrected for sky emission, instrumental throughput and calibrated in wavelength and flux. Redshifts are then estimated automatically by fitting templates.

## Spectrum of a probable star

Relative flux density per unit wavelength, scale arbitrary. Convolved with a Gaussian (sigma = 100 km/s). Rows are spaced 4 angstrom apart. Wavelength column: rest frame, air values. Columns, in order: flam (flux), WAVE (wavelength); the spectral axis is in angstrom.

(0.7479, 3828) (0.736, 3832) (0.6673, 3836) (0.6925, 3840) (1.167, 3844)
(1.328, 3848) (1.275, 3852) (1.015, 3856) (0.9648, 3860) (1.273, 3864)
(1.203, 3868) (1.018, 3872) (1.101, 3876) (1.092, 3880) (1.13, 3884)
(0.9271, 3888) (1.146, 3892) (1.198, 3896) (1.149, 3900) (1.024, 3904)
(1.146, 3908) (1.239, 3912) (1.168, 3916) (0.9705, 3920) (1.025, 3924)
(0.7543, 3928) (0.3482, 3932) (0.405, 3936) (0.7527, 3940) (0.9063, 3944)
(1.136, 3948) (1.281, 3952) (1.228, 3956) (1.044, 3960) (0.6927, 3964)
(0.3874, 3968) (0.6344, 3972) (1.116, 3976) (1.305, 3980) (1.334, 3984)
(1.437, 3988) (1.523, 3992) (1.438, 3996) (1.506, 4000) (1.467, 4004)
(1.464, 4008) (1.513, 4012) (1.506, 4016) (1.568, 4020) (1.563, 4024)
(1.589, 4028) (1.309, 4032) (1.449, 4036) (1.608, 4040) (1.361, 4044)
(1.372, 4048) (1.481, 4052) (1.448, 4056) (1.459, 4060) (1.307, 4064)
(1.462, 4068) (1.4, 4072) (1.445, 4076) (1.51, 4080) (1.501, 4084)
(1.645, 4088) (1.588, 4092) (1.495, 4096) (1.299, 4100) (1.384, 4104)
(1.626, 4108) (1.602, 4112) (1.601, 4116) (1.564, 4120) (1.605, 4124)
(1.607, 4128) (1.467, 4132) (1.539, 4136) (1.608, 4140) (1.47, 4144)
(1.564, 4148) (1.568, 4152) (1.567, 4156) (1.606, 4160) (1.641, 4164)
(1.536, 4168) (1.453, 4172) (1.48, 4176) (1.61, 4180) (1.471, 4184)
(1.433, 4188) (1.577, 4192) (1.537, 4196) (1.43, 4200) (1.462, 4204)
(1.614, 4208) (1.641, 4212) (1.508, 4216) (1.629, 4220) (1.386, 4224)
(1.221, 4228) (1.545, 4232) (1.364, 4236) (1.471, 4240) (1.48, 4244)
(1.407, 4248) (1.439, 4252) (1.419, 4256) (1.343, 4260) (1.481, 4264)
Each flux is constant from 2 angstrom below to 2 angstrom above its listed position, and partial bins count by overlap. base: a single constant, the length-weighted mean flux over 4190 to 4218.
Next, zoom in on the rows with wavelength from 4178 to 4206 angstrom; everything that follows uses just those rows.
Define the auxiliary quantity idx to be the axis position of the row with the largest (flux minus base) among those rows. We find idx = 4180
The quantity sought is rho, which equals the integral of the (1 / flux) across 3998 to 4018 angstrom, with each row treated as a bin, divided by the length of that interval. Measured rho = 0.67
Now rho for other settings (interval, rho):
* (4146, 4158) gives 0.64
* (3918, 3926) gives 1.00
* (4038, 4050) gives 0.70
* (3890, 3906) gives 0.89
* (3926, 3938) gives 2.22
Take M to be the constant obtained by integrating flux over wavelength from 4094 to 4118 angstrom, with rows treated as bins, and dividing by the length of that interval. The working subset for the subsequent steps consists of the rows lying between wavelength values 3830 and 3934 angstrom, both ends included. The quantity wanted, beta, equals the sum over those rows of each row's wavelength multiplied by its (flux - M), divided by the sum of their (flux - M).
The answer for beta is 3883.0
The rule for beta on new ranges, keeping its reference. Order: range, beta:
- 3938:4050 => 3964.4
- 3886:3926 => 3906.1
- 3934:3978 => 3955.8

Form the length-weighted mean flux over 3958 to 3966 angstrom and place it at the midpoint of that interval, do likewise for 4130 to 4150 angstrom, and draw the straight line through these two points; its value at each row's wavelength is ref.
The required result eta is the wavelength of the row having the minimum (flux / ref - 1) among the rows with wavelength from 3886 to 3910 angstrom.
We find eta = 3888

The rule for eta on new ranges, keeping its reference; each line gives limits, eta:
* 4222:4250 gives 4228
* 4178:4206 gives 4200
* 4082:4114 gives 4100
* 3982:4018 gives 3984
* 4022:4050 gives 4048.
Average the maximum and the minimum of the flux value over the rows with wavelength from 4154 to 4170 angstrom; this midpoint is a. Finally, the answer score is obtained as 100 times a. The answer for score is 159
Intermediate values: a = 1.6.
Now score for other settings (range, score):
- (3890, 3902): 117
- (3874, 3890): 103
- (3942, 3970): 83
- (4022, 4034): 145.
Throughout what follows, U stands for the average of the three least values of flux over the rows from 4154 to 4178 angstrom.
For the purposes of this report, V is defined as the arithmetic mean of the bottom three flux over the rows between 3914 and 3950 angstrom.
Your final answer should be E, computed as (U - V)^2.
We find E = 0.98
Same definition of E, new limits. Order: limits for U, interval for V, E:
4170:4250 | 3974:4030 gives 0.01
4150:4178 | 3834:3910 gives 0.53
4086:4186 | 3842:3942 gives 0.77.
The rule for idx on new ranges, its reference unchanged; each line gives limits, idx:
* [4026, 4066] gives 4040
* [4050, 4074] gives 4052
